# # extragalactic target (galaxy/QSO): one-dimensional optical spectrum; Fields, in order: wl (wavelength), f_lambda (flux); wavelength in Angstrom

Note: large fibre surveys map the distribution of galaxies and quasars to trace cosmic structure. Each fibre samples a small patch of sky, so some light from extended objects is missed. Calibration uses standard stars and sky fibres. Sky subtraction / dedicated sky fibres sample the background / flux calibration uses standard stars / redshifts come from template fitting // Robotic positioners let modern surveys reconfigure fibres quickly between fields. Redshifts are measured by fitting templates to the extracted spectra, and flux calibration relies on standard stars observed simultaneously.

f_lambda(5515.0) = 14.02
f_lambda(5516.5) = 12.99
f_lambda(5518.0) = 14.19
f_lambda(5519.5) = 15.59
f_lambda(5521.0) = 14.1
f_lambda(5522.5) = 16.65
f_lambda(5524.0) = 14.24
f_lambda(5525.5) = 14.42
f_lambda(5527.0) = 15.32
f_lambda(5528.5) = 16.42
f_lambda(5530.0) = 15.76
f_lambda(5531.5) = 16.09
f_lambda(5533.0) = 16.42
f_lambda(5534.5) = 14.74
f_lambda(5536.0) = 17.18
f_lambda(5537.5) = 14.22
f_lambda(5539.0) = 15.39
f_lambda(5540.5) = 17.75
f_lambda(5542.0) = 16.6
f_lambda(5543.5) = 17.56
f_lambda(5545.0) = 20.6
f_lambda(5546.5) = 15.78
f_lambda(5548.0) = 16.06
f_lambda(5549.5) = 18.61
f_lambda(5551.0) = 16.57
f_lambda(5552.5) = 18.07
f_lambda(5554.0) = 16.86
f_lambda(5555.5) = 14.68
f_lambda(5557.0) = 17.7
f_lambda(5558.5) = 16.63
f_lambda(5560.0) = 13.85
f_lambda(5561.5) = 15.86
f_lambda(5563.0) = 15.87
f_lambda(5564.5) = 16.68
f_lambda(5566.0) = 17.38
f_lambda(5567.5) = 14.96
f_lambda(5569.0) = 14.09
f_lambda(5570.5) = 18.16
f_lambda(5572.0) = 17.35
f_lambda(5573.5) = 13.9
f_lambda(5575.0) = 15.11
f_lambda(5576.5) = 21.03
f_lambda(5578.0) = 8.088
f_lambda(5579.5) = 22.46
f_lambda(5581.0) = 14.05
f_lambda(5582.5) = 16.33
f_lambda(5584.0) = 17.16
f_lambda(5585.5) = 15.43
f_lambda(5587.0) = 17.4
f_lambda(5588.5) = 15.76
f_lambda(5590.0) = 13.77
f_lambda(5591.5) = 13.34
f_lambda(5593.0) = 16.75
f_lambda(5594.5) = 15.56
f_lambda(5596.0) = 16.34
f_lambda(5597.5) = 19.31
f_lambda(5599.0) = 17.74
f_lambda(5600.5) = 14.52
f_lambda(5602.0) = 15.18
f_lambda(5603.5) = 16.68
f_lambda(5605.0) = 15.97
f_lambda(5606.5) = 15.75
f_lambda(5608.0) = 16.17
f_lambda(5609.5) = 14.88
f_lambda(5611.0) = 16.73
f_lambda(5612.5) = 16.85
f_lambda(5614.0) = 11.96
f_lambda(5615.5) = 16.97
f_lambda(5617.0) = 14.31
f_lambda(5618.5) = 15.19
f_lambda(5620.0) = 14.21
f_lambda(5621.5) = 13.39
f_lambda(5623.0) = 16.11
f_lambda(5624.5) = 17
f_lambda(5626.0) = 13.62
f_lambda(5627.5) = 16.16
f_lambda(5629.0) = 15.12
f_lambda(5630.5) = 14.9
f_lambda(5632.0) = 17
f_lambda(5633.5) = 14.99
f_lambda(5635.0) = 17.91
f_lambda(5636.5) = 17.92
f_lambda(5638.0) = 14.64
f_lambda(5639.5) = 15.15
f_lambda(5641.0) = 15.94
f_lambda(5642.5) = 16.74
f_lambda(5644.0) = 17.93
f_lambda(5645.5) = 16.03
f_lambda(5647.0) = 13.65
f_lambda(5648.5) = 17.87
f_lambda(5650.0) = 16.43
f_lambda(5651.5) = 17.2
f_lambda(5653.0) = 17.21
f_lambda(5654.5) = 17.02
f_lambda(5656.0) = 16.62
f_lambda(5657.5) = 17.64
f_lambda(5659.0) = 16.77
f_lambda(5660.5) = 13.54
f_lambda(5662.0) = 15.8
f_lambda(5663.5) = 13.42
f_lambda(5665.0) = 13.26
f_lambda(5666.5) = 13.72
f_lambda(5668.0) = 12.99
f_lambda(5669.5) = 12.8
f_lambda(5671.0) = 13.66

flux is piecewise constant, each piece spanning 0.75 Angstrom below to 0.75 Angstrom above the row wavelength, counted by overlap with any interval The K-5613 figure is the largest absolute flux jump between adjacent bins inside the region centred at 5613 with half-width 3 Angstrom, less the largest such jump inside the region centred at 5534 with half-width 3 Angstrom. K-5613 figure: 3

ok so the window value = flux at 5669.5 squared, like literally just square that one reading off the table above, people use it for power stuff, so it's 164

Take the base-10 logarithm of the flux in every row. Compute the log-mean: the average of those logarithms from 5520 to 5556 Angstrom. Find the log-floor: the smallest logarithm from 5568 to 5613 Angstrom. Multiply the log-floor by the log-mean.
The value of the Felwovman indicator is 1.10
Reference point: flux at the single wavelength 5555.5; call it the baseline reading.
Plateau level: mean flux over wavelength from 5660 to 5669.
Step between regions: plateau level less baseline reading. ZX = -0.9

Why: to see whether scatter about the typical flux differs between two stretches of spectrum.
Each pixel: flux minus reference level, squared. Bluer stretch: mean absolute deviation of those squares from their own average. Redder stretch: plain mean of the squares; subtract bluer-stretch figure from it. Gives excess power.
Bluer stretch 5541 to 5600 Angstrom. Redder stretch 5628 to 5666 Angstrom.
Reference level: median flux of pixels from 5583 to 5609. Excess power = -5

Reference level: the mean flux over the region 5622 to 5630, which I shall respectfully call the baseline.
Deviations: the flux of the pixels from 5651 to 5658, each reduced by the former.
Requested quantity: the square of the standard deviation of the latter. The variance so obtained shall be 0.1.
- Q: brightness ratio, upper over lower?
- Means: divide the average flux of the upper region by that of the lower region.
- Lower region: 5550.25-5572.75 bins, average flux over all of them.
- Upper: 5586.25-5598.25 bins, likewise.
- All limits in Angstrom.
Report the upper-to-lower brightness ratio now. 0.98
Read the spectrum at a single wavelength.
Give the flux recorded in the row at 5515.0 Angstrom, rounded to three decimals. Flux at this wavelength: 14.020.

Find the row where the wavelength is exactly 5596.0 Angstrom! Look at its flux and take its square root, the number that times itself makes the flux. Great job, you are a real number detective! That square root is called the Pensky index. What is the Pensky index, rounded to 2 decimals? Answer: 4.04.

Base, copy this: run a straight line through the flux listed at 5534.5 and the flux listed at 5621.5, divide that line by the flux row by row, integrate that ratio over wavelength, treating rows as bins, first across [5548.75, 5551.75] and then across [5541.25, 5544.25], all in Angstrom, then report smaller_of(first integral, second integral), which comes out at 2.48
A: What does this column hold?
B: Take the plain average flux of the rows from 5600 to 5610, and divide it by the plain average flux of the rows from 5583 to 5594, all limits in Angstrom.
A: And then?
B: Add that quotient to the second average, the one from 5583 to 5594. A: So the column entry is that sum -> 16.7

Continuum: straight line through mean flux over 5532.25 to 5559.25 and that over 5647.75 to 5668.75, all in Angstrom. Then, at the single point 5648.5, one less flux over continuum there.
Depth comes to -0.13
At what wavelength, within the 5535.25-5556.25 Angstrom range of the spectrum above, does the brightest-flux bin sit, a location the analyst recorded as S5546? 5545.0 Angstrom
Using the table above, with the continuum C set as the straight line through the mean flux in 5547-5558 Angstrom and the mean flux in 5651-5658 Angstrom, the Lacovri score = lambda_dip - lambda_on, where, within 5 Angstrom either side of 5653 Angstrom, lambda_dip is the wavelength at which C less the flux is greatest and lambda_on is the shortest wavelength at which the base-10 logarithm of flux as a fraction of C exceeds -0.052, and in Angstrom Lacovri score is 1.5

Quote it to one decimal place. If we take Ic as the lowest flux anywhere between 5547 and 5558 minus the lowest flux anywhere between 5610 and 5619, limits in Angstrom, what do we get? 2.7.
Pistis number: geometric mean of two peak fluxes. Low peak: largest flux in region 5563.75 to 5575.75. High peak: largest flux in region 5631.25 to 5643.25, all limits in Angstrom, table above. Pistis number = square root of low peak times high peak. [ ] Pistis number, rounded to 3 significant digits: 18.0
